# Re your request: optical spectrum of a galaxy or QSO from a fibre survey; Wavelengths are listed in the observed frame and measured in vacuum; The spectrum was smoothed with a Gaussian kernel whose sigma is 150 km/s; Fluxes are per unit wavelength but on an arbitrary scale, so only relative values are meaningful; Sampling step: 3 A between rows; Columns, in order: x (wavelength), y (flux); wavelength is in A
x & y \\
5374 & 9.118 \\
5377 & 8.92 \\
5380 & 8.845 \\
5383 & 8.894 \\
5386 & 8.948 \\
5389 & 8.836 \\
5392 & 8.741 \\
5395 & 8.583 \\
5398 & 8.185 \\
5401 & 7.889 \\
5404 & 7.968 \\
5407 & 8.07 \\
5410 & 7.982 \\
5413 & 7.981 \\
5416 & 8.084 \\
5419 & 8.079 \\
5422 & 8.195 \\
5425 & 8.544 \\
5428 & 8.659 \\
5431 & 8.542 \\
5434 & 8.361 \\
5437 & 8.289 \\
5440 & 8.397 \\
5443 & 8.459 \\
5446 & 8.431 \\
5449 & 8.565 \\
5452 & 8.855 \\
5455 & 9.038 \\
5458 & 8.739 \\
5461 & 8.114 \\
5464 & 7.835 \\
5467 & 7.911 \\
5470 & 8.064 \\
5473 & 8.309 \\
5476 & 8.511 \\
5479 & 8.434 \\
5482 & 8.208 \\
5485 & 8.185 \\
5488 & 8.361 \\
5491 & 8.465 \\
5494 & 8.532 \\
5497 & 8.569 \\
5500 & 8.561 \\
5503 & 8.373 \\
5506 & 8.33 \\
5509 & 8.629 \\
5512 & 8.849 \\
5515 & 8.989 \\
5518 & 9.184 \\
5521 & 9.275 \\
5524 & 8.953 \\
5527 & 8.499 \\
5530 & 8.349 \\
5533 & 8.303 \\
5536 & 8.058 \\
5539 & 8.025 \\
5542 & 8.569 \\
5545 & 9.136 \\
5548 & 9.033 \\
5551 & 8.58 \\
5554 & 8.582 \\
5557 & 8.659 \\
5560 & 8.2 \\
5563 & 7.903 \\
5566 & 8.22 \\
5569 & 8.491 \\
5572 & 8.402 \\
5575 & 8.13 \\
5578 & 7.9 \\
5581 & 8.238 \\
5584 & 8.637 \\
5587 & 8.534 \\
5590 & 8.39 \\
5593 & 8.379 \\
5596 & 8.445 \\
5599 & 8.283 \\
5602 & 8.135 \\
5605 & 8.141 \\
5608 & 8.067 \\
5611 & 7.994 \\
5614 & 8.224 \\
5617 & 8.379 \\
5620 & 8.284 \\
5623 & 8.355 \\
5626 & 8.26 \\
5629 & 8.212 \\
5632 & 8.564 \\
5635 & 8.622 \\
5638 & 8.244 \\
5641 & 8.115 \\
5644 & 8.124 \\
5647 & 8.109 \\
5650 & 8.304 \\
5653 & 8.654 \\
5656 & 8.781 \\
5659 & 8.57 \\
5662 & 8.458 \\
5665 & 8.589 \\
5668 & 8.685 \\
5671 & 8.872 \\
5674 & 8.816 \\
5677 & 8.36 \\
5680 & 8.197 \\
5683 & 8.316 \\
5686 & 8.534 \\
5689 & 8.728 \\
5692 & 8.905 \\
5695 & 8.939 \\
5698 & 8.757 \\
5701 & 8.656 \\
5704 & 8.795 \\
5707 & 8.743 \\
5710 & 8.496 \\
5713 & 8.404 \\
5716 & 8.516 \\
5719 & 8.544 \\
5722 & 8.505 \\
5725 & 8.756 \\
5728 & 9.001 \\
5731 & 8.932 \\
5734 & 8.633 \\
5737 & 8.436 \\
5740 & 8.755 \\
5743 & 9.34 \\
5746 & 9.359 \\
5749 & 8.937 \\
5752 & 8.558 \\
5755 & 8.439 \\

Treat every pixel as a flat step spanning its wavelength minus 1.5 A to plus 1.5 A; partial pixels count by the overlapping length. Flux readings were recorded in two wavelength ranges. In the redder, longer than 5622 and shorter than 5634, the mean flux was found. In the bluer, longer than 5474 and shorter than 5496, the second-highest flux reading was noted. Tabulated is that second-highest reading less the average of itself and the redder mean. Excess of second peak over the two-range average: 0.08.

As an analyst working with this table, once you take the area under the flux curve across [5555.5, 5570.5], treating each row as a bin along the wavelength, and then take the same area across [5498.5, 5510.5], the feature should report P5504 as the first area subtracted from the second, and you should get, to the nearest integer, -23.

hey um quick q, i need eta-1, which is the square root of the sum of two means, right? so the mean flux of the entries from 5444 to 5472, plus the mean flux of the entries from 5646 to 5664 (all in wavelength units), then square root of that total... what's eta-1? 4.11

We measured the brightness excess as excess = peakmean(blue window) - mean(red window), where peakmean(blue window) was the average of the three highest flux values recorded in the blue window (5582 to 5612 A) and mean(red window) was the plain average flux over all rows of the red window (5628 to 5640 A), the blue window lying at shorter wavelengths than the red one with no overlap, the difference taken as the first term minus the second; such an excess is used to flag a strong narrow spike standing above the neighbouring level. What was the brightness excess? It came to 0.1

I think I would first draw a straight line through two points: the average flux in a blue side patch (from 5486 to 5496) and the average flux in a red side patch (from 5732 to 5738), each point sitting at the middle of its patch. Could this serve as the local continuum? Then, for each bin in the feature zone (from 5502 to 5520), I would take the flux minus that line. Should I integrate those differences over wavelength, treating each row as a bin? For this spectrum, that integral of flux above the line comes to 5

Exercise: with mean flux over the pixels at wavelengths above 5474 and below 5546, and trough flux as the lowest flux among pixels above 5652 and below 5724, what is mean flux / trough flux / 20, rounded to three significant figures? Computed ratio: 0.0522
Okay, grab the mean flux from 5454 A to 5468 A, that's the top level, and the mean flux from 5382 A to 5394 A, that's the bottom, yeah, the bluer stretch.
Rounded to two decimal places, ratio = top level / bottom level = 0.94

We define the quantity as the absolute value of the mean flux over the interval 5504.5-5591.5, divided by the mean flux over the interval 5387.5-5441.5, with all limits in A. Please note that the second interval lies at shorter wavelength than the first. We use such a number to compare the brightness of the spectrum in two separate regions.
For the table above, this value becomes 1.03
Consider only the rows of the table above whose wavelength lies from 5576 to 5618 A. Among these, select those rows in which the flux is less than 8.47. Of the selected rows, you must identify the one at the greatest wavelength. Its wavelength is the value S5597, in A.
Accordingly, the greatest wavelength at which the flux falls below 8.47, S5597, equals 5617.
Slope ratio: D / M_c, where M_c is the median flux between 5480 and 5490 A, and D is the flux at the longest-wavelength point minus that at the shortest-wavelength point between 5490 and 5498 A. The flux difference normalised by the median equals 0.013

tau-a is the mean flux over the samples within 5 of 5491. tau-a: 8.45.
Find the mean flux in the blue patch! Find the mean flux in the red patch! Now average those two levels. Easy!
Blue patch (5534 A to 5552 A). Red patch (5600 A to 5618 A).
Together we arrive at 8.36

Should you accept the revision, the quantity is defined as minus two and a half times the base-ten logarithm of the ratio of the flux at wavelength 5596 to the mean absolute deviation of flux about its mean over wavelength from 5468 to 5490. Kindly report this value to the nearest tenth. -4.6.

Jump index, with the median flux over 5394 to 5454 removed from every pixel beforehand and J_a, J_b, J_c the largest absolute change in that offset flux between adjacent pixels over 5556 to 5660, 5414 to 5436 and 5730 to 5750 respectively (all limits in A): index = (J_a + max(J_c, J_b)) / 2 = 0.522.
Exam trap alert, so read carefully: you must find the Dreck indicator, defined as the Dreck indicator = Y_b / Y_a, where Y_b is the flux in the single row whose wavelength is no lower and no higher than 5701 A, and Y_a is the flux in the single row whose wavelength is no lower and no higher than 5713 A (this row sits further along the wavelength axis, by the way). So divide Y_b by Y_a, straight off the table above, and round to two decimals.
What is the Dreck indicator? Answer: 1.03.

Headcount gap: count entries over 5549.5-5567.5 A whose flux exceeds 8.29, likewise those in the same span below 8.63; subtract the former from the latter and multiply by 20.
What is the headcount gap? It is 40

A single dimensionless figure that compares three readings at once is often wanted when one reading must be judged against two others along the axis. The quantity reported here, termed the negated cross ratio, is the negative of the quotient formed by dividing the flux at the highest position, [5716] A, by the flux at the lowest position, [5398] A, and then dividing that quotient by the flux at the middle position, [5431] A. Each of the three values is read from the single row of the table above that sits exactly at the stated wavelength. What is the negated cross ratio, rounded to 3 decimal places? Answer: -0.122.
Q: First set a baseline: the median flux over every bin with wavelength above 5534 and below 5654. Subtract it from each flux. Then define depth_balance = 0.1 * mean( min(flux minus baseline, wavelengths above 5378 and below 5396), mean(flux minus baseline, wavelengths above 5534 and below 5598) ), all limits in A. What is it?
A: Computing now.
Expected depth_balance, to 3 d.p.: 0.021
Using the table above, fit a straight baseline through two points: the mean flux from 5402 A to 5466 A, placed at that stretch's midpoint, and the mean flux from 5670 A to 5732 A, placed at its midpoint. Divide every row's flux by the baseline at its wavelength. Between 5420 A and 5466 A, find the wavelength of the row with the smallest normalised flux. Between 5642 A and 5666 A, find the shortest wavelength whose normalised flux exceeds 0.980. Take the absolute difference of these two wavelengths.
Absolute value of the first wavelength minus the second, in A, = 189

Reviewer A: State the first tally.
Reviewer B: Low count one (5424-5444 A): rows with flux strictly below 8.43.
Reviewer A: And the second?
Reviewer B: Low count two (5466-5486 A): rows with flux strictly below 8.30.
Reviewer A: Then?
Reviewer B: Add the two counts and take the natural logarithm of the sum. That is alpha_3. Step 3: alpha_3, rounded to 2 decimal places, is 1.95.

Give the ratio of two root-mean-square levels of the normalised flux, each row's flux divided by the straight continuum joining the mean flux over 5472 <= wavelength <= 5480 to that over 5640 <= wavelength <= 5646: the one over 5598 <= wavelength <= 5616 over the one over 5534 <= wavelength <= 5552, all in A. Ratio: 0.96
